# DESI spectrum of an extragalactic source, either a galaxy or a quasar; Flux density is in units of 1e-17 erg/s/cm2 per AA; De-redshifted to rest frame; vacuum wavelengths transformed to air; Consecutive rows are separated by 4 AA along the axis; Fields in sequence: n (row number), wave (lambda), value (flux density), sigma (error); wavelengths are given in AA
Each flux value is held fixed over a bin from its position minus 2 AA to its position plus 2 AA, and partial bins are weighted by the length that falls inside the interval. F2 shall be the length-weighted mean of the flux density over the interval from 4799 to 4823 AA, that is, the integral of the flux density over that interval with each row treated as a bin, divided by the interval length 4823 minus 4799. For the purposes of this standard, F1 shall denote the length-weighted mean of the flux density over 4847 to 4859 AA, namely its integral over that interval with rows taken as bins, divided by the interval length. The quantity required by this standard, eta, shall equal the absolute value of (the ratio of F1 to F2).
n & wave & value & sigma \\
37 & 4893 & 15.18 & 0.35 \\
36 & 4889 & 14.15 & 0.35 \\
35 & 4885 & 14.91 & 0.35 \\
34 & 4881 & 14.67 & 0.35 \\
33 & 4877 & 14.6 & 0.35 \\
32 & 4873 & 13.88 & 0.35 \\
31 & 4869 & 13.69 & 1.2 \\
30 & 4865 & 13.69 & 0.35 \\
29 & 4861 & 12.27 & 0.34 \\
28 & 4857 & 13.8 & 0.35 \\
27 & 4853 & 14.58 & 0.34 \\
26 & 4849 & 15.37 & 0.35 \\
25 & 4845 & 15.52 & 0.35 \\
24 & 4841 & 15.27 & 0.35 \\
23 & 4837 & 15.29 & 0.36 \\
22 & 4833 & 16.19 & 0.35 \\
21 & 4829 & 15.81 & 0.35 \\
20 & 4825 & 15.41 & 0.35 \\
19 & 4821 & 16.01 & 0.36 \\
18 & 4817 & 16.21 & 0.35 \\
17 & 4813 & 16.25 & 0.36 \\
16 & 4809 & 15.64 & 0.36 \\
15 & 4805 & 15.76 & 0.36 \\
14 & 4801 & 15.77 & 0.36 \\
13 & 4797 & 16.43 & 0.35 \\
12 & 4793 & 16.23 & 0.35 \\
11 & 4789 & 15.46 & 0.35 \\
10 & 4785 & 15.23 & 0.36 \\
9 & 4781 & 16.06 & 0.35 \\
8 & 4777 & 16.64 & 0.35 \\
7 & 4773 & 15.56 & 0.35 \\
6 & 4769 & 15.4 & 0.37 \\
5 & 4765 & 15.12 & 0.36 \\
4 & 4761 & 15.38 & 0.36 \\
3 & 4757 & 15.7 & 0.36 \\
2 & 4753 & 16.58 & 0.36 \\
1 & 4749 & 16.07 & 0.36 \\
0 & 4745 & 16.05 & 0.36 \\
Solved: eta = 0.91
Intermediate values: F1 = 14.6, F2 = 15.9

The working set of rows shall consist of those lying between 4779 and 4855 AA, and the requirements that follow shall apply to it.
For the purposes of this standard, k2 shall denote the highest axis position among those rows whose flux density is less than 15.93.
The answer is 4853 AA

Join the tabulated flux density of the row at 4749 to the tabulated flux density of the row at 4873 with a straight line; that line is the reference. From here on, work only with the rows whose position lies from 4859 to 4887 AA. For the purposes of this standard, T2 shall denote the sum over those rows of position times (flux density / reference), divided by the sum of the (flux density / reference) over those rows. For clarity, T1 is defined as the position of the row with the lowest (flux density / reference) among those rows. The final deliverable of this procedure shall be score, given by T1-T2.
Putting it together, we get -12.5 AA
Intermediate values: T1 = 4861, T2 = 4873.5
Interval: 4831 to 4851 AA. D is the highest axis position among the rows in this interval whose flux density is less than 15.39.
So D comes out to 4849 AA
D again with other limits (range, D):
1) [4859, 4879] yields 4877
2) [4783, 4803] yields 4785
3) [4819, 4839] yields 4837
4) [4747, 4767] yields 4765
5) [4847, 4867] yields 4865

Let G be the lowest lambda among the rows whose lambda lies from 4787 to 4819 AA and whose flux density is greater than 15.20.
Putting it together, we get 4789 AA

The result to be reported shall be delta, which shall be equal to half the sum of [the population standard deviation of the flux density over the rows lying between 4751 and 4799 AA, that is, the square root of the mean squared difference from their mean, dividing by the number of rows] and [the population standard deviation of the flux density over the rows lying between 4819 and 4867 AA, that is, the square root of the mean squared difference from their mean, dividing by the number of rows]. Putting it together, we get 0.81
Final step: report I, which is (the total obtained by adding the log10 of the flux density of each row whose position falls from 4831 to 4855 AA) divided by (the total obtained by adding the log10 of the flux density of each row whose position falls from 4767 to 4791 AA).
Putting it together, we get 0.99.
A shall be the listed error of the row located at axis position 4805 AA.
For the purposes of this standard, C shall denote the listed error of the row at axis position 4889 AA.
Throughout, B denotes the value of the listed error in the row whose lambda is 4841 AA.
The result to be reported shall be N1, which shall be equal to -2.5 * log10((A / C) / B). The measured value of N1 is -1.17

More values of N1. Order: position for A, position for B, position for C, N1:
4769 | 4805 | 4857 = -1.17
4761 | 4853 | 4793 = -1.20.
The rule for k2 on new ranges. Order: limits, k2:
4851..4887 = 4885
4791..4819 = 4809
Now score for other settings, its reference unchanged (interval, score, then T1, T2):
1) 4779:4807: -8.1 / 4785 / 4793.1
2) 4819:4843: -6.0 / 4825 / 4831.0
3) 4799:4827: -12.1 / 4801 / 4813.1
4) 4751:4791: -6.1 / 4765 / 4771.1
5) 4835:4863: 12.4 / 4861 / 4848.6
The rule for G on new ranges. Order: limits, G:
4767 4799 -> 4769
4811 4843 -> 4813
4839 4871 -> 4841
